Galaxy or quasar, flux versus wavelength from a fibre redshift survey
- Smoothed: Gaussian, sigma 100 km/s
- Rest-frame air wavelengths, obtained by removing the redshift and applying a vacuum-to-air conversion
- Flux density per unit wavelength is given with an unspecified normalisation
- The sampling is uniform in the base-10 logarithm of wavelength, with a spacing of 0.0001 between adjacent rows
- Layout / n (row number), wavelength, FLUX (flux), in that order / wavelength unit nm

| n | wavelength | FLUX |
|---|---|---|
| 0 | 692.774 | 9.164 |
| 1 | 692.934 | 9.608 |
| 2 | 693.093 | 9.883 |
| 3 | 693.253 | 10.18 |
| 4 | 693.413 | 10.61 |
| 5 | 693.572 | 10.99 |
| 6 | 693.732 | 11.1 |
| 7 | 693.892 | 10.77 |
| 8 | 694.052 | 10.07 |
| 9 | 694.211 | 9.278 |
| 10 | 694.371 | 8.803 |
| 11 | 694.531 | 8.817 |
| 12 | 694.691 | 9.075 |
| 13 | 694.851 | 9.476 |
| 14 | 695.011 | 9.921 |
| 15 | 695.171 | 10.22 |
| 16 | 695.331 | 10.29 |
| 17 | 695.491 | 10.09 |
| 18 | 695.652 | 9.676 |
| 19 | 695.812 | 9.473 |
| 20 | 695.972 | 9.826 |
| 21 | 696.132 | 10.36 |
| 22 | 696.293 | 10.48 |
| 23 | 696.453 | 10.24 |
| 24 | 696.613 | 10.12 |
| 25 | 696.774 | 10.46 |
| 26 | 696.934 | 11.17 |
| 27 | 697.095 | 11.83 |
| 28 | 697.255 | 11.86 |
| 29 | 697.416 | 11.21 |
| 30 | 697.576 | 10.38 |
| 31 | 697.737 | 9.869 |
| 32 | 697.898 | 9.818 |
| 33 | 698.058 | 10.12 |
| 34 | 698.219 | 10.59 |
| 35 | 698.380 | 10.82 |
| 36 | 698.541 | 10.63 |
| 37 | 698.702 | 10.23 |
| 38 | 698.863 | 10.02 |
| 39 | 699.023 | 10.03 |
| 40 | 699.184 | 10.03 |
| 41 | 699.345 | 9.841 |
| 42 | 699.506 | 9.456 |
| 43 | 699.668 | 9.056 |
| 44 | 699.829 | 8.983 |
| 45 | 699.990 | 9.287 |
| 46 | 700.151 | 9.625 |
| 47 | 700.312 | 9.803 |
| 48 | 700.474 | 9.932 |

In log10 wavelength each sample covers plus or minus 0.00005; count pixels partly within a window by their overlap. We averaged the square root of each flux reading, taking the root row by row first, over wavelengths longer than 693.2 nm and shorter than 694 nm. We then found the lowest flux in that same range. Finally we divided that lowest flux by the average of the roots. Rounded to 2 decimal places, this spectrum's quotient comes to 3.11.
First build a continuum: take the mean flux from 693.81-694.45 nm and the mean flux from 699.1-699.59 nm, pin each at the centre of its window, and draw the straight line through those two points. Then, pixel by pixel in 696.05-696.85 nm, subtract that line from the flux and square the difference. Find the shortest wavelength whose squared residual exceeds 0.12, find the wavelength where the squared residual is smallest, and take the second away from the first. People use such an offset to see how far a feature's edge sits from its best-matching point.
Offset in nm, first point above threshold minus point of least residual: -0.48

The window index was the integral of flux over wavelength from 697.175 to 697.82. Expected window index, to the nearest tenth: 7.0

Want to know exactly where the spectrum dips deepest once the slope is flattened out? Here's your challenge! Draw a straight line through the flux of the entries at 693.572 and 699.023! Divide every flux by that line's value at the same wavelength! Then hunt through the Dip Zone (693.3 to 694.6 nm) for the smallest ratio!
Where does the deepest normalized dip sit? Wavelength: 694.371 nm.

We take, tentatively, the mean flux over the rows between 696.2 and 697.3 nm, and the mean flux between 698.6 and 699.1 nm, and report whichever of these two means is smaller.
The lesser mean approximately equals 10.1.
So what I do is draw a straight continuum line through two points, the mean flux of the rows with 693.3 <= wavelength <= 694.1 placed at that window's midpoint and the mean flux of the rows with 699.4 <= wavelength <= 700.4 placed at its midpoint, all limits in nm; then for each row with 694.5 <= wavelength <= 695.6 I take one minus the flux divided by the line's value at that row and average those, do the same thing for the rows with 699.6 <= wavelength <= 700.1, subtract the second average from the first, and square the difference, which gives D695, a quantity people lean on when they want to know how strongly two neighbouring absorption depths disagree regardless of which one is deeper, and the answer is 0.002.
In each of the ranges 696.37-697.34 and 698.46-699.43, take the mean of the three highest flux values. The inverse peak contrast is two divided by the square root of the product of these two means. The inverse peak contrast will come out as 0.183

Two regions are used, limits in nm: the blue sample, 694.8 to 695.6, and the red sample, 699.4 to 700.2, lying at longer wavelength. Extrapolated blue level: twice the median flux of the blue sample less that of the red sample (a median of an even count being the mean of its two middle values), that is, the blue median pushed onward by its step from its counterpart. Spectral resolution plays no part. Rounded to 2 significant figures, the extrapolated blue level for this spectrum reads 11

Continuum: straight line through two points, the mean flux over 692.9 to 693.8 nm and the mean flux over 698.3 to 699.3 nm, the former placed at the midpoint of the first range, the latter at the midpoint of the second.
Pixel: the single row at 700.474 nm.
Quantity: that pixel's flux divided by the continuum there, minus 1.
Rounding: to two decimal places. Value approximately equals -0.03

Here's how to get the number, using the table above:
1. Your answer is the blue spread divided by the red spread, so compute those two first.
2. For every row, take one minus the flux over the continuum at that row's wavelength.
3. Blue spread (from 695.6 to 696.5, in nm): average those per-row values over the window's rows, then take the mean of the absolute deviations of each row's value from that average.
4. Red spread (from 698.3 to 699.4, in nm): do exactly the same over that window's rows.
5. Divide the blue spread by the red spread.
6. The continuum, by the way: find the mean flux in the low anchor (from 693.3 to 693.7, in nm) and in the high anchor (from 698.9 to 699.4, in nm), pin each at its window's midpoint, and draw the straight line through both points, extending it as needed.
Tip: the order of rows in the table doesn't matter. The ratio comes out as 1.5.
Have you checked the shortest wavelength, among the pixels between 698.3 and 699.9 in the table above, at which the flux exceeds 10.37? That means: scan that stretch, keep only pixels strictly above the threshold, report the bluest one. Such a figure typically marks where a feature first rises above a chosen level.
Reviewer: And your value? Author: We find 698.380 nm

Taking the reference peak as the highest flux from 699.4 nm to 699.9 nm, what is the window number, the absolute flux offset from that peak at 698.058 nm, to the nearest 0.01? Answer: 0.66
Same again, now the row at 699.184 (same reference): 0.57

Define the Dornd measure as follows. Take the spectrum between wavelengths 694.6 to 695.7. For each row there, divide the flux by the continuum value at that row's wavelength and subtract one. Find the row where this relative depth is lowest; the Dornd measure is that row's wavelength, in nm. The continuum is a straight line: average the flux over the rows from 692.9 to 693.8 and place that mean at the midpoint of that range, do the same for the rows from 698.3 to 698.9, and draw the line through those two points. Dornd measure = 694.691 nm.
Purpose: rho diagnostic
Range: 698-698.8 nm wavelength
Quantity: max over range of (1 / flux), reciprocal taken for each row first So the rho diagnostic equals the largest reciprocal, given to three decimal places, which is 0.099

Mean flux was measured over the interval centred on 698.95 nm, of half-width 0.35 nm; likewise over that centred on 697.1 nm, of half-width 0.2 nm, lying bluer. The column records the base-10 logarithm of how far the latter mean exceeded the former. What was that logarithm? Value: 0.19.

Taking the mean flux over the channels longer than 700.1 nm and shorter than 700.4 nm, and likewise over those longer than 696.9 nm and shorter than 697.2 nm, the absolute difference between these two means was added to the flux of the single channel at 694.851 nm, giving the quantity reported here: 11.3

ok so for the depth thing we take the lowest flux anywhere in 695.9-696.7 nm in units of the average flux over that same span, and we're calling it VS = 0.963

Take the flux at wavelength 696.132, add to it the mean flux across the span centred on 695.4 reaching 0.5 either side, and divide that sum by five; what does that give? 4.1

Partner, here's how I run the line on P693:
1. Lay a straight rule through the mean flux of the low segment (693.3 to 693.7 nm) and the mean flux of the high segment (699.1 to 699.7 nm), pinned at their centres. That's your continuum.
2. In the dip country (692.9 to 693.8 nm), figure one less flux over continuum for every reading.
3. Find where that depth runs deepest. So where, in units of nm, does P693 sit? 692.934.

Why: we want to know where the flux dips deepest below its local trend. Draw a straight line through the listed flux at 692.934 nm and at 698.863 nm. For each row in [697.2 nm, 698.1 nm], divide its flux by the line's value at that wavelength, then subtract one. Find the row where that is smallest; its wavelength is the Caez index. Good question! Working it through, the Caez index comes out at 697.898 nm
